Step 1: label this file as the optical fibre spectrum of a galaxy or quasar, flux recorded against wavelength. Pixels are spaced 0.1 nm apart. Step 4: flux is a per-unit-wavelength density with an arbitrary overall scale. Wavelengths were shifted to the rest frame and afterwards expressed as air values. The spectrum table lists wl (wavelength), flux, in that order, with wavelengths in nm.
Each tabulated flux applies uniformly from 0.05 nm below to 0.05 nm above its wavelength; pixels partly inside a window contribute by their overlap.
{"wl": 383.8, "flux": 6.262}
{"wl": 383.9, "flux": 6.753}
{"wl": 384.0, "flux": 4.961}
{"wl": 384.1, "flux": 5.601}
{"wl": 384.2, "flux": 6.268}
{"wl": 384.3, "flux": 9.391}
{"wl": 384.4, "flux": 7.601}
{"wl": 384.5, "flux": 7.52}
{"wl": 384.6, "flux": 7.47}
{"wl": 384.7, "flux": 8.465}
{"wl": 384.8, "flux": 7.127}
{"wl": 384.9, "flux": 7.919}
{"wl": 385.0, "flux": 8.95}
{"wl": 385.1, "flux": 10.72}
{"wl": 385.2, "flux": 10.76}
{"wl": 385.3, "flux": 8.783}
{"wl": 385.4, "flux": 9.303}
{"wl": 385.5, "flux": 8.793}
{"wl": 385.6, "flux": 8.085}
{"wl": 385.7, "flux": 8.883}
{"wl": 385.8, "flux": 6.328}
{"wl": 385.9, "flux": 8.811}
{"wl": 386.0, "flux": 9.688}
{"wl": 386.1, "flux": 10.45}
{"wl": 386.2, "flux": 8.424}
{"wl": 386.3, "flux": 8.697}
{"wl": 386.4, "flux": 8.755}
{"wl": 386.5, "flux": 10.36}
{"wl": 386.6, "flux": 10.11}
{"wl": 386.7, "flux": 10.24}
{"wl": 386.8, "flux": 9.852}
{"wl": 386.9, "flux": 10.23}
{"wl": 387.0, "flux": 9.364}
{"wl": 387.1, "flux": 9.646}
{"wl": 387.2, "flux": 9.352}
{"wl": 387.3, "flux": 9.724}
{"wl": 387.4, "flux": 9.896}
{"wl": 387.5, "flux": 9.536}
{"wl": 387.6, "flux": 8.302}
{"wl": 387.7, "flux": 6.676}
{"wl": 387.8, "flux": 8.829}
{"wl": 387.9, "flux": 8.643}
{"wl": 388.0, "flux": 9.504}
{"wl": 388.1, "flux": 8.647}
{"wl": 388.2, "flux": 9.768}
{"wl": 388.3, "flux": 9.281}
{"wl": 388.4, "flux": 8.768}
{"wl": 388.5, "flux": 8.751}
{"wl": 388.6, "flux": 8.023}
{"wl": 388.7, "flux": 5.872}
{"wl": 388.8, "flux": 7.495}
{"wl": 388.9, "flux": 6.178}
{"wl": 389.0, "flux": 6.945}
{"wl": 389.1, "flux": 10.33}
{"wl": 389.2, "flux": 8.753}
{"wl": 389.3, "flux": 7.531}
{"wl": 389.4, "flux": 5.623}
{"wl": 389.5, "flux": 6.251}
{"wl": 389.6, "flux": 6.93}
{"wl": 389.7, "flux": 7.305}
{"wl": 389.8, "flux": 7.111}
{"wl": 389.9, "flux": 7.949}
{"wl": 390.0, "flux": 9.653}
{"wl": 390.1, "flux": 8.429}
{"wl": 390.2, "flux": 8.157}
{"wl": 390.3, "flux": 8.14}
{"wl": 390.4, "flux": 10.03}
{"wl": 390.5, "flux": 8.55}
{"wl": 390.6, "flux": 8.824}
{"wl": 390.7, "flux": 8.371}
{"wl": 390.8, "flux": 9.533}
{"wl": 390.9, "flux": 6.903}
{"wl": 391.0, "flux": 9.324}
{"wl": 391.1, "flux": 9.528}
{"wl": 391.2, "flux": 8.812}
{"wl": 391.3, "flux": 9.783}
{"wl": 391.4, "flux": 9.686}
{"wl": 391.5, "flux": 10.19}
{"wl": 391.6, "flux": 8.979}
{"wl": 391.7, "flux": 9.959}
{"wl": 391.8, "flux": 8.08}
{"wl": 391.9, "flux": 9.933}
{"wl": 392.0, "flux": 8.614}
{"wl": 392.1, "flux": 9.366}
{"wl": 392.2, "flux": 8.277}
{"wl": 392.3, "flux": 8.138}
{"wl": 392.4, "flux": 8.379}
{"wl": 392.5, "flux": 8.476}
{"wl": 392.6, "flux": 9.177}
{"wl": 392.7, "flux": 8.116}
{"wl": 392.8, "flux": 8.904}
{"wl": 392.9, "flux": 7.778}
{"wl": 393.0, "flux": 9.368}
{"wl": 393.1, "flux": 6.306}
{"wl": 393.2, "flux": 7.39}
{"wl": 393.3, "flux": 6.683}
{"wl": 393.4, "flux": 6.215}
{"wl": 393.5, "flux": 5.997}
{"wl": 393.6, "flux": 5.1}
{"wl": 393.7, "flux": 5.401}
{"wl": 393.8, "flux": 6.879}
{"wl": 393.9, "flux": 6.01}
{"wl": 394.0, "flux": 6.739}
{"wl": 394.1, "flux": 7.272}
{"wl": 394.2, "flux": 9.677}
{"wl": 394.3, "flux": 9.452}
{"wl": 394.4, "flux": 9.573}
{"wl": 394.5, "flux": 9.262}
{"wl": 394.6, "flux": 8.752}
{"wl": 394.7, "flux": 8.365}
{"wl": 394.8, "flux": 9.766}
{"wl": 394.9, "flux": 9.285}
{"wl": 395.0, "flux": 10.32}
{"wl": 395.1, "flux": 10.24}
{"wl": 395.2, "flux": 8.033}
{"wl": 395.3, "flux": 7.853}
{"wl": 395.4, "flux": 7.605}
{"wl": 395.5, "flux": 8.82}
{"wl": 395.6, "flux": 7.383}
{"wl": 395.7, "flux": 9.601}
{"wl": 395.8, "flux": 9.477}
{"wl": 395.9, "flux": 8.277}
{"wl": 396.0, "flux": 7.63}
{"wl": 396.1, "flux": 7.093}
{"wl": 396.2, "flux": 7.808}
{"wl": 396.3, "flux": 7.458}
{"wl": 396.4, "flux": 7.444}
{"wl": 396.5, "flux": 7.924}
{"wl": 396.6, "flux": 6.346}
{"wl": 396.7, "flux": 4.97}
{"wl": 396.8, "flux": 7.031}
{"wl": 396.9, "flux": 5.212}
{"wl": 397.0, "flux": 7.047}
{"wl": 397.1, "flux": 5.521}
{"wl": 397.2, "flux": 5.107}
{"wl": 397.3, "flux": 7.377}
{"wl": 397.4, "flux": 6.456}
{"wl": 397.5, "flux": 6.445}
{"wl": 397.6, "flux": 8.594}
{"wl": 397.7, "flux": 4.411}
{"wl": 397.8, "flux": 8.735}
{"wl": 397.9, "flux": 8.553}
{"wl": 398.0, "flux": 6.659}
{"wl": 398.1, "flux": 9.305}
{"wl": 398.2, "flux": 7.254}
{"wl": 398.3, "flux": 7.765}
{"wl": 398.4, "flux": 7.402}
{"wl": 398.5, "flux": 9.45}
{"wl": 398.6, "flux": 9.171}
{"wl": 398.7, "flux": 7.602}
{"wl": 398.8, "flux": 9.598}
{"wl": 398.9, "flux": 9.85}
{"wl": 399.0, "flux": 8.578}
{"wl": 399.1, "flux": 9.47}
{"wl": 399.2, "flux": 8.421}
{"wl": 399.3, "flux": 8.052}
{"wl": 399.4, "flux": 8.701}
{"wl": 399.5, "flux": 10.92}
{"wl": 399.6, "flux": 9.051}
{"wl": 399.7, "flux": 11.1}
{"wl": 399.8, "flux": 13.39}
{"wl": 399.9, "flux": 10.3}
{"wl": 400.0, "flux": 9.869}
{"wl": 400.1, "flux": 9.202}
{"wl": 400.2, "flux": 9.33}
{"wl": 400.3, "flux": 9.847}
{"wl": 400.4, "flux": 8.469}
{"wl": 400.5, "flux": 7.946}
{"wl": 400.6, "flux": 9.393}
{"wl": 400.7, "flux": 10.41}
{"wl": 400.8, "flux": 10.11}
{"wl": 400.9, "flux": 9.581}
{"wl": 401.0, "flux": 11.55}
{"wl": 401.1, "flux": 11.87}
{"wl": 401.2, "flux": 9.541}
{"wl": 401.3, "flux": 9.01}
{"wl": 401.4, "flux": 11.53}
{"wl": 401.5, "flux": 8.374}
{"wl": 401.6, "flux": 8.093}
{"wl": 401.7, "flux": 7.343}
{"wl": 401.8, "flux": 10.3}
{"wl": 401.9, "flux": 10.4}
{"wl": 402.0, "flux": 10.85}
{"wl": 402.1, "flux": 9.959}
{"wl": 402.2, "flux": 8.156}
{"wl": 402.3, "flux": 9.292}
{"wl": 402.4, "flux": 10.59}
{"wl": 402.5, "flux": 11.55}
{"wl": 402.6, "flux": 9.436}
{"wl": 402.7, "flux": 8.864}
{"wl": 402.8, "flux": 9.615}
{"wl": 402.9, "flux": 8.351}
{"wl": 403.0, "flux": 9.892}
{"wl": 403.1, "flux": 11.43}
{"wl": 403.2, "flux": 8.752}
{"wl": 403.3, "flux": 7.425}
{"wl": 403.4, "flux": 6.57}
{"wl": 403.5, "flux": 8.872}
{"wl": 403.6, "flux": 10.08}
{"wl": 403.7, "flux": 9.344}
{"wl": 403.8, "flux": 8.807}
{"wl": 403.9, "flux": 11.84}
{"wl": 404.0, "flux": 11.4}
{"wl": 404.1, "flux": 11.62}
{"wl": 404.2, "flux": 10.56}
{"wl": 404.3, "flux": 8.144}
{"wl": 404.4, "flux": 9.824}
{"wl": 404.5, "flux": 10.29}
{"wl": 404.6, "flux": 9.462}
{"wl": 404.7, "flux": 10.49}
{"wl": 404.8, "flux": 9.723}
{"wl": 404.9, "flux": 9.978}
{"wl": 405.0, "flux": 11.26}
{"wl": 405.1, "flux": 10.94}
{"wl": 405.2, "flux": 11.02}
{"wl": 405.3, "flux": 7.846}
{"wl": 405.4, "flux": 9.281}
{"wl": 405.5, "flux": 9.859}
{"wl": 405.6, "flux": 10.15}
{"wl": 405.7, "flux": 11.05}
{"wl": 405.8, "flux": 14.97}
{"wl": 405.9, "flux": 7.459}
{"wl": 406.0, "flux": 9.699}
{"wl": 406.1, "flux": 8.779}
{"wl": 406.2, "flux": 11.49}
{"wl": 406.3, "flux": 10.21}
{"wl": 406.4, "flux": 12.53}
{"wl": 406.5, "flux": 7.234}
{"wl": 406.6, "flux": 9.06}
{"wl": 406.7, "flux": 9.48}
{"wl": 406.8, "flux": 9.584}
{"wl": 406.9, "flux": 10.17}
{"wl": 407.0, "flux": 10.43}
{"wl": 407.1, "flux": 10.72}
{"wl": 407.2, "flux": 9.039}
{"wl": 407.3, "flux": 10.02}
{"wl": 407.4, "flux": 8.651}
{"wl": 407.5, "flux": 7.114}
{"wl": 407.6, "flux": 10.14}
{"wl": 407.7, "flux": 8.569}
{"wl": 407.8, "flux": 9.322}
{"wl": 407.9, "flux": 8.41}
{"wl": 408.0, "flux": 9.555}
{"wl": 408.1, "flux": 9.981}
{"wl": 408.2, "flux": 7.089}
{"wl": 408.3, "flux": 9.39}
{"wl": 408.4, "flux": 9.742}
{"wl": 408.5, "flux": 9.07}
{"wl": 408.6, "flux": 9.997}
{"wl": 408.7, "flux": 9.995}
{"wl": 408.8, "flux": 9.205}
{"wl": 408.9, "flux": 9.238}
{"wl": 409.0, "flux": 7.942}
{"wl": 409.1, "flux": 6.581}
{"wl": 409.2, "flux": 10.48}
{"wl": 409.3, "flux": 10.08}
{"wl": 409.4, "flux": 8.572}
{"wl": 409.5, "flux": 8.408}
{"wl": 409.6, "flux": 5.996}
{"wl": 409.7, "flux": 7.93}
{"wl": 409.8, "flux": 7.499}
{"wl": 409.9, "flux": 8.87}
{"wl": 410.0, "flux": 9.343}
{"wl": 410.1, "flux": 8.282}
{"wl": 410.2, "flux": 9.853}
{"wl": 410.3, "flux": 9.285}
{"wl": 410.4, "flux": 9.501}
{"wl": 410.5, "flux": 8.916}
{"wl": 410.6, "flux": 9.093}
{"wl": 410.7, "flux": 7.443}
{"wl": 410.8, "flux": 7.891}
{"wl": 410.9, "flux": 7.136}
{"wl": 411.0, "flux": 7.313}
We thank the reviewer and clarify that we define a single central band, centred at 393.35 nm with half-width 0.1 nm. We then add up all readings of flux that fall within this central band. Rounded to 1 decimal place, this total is 12.9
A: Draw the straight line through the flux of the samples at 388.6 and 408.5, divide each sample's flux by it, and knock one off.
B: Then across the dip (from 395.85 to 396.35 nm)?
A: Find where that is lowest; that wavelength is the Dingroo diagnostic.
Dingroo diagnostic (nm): 396.1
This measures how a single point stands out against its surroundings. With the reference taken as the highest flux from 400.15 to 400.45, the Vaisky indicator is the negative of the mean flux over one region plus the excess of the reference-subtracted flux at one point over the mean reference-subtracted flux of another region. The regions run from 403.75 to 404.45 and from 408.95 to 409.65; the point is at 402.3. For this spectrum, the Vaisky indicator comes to -9.3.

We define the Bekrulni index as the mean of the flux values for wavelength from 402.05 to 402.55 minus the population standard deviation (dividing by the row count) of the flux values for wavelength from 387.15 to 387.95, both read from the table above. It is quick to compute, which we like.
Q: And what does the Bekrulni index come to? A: 8.93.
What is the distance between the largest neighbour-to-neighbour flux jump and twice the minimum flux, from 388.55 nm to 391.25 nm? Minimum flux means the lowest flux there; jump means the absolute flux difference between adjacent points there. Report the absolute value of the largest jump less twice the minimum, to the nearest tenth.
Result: 7.9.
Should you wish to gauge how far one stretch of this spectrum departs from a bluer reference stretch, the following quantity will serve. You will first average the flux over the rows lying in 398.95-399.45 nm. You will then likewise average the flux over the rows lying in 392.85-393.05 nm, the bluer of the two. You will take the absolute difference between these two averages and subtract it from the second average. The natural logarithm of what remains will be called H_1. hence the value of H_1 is 2.14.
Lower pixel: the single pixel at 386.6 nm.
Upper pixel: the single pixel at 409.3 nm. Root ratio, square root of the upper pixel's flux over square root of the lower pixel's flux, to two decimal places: 1.00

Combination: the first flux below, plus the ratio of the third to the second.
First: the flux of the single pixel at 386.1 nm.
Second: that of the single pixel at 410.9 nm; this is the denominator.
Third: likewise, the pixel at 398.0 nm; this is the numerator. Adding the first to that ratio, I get 11.4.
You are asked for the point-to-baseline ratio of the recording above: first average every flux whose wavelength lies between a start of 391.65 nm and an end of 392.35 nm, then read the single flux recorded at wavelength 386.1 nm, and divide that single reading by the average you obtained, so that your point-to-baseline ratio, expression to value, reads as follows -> 1.17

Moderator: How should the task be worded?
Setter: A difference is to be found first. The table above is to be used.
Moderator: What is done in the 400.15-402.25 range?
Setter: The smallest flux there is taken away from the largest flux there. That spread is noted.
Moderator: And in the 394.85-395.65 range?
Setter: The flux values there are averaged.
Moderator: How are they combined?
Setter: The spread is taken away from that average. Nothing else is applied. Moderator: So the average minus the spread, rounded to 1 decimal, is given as 4.2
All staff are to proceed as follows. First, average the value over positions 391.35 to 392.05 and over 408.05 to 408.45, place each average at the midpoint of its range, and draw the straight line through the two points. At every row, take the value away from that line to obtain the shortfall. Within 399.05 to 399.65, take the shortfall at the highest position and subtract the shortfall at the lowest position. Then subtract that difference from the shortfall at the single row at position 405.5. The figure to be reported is -1.2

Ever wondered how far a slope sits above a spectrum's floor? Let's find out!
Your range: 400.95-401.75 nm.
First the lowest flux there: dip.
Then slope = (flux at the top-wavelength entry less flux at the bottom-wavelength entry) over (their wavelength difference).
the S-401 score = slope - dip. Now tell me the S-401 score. -13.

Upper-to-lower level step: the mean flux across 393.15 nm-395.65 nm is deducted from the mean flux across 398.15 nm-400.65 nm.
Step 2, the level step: 1.3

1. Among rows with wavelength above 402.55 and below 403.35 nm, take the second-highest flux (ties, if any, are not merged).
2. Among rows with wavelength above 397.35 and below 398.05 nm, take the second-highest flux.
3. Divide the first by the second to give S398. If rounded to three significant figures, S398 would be 1.15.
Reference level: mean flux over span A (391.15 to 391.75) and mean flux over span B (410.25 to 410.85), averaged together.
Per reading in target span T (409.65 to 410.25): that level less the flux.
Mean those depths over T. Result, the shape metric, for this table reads 0.5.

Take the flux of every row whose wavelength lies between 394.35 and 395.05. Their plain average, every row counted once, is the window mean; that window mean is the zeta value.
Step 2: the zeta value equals 9.3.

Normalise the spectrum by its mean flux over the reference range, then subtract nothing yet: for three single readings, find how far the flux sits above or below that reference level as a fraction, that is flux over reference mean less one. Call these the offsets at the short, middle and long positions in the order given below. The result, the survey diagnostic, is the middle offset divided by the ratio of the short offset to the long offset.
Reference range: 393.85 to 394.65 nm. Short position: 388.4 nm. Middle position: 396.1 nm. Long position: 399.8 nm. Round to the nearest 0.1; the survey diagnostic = -1.8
